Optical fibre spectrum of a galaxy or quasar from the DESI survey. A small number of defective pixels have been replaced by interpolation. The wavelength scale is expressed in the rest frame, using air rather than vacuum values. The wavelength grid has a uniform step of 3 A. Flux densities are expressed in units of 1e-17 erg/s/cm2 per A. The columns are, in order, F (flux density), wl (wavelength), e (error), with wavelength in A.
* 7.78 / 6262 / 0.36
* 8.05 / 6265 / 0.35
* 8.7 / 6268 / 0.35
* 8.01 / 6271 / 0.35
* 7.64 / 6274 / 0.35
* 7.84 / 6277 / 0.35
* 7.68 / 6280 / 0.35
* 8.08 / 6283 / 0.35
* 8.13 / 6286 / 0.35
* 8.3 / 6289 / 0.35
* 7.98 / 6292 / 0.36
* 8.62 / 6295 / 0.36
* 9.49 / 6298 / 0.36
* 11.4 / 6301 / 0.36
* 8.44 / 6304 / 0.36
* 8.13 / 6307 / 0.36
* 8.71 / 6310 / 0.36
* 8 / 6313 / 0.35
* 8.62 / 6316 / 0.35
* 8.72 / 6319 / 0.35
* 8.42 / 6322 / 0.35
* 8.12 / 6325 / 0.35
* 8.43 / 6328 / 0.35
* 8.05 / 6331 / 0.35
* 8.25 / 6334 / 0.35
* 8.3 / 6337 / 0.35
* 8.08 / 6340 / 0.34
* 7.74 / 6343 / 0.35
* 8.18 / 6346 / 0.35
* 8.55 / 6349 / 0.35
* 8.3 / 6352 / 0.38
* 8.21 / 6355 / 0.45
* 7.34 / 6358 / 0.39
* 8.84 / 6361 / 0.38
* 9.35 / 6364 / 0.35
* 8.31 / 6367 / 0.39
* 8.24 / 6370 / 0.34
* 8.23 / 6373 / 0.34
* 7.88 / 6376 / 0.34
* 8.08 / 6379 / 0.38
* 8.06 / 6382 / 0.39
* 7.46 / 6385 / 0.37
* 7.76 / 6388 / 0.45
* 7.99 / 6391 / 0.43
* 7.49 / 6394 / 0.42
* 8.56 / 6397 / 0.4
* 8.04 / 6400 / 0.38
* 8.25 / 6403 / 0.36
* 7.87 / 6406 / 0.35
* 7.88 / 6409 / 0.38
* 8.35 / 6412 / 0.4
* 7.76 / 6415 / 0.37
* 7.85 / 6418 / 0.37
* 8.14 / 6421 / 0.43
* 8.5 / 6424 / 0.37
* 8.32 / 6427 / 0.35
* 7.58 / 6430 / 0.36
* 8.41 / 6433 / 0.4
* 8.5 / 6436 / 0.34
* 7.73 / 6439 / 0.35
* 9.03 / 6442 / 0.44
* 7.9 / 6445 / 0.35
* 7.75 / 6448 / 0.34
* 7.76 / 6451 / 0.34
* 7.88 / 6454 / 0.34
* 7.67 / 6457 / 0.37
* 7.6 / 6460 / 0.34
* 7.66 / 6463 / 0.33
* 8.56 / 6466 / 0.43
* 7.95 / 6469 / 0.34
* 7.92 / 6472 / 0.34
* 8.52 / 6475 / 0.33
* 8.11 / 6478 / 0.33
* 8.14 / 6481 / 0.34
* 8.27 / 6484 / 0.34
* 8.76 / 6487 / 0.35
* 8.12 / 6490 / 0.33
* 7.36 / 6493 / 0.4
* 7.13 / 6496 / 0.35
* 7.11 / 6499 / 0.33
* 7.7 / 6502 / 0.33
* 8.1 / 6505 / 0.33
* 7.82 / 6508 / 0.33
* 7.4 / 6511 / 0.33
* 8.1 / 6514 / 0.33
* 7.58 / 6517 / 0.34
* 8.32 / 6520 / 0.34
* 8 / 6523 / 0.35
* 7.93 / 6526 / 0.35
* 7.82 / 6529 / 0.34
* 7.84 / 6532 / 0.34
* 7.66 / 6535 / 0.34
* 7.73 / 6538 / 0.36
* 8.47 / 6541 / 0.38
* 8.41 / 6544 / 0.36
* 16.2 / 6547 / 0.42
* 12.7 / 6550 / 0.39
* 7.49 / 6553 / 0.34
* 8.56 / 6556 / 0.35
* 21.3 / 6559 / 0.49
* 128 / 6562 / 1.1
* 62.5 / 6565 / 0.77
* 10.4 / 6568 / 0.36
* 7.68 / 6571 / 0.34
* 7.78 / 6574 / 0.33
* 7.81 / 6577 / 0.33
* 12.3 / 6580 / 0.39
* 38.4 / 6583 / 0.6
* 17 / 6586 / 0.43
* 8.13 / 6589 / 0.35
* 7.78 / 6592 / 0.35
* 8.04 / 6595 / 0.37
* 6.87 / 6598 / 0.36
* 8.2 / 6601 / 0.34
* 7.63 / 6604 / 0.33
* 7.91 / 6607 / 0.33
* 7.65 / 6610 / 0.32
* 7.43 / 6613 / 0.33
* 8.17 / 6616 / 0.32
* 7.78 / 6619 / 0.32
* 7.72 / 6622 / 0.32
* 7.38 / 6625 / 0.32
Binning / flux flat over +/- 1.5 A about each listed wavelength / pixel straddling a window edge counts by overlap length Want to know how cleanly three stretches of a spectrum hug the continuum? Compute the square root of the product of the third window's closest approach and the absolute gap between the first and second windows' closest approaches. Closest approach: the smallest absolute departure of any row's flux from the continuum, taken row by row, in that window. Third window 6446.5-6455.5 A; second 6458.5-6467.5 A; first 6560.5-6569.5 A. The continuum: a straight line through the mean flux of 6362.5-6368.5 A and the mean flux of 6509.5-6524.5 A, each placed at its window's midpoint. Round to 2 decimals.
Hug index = 0.99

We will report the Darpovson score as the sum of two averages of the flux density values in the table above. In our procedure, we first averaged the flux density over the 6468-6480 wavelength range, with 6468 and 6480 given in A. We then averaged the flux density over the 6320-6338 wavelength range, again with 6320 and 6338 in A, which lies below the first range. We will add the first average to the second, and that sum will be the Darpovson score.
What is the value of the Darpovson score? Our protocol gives 16.4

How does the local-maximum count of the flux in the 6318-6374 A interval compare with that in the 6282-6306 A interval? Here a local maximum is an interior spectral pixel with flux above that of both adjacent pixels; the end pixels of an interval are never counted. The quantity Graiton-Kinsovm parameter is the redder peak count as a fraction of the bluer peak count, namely 2.0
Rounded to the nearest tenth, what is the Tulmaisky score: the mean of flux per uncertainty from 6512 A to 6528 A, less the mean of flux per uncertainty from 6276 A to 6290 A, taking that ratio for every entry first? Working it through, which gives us 0.5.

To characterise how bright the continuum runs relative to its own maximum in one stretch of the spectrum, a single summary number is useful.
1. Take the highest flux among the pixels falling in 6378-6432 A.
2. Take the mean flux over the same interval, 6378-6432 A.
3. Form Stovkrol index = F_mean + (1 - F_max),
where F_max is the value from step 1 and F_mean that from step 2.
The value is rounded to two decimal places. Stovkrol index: 0.44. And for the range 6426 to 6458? 0.02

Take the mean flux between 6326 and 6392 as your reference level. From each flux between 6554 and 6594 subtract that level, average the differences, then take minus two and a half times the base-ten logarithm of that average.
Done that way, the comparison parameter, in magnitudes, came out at -3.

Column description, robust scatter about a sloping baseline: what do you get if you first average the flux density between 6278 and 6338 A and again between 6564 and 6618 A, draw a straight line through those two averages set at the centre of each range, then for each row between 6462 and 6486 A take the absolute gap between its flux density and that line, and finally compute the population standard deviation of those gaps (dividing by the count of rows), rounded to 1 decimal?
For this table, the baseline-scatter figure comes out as 0.3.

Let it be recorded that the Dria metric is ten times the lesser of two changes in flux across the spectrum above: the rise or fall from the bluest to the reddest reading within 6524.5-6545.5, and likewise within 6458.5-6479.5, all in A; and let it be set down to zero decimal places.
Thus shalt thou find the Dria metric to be 5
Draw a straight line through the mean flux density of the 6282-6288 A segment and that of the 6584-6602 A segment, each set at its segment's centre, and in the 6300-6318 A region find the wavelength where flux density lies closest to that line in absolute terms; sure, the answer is 6307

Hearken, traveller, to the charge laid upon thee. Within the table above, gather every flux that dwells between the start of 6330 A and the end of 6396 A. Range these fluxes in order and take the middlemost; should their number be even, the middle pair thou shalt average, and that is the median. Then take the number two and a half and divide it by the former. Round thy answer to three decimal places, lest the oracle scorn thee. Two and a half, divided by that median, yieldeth 0.308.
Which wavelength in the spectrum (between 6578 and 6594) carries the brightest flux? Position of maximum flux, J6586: 6583 A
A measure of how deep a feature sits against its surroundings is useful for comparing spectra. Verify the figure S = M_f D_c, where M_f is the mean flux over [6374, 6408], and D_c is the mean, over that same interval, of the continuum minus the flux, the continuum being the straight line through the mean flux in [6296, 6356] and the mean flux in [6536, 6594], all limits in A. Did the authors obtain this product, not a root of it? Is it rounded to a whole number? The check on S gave 31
